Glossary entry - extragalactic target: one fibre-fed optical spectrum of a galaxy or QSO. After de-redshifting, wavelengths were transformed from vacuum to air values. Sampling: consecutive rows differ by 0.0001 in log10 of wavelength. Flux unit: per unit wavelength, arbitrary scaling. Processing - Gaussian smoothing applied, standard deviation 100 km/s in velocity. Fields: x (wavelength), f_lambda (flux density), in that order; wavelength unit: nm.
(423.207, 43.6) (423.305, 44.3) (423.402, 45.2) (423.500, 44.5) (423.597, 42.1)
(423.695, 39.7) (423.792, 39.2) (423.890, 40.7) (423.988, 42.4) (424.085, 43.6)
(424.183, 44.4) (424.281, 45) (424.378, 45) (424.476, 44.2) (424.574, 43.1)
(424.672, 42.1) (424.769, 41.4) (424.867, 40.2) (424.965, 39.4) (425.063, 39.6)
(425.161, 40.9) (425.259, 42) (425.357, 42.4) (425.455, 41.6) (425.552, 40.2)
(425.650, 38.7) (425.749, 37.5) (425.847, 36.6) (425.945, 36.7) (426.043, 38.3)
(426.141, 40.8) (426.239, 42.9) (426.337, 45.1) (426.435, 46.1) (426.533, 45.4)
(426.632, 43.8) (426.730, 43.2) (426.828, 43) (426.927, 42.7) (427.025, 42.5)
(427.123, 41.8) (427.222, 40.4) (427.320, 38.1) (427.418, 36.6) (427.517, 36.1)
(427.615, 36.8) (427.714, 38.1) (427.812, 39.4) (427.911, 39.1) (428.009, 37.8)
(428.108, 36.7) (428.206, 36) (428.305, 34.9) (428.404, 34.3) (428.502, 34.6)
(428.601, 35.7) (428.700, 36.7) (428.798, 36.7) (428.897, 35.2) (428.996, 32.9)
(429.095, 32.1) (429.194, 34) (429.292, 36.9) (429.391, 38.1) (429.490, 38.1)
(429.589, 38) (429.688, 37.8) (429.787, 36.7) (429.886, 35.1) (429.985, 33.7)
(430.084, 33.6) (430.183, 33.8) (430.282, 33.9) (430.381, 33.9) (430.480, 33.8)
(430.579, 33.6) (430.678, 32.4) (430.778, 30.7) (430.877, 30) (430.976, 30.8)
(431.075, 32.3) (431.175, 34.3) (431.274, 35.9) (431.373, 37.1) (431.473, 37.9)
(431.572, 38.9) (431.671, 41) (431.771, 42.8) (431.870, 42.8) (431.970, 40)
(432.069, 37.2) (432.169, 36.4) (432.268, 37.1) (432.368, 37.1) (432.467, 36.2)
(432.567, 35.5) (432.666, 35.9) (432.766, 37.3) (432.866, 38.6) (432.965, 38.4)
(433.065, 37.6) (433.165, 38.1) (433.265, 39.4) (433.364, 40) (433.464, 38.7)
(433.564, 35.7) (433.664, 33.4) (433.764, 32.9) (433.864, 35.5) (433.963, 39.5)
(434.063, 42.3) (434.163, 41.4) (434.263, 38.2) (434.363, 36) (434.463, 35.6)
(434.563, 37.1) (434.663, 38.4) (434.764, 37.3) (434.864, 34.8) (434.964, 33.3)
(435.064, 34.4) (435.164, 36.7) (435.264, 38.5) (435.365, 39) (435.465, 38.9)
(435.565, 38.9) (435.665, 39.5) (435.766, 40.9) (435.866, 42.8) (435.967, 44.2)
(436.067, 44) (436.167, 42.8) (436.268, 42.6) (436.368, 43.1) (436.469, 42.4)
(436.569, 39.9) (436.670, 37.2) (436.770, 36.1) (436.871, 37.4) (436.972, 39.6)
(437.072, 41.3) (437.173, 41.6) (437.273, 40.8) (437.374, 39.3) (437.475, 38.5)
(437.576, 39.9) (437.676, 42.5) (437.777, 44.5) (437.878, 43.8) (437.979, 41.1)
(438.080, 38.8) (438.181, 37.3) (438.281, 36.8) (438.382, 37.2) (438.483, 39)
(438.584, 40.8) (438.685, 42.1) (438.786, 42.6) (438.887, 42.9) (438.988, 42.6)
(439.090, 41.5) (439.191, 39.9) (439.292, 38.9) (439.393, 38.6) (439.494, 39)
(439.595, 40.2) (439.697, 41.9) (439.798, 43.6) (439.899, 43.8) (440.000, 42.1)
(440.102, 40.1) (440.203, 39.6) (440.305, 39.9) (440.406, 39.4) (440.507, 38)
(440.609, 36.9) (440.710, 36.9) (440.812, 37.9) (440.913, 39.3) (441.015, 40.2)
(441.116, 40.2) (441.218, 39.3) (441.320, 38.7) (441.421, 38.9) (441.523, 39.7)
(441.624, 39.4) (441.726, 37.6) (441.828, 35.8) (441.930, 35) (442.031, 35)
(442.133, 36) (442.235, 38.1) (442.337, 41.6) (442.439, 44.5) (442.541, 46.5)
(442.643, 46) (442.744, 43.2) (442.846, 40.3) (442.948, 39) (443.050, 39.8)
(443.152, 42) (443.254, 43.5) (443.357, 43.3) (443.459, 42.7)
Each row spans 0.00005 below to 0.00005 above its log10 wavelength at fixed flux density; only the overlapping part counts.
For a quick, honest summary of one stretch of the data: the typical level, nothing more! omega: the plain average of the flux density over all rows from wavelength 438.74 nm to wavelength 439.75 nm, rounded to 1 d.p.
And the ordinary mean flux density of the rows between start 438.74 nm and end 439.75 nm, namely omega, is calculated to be 40.8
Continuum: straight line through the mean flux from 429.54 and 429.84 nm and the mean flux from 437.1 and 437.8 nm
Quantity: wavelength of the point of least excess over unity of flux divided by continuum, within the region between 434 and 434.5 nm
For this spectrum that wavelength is 434.463 nm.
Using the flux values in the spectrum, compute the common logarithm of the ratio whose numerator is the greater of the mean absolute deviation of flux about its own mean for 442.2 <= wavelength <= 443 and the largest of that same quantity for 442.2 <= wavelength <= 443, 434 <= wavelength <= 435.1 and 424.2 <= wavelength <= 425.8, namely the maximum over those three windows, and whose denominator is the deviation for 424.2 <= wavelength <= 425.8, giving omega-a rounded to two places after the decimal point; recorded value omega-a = 0.19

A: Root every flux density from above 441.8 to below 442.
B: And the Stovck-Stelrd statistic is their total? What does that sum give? 11.9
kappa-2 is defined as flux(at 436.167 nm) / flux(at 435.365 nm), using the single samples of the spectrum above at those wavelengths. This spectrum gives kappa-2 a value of 1.10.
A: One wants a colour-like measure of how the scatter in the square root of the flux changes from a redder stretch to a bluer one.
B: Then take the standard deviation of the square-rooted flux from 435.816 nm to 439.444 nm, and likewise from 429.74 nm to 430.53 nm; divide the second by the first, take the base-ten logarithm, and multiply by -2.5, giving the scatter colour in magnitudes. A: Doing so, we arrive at 0.8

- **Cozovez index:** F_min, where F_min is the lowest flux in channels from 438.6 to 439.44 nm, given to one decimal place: 38.6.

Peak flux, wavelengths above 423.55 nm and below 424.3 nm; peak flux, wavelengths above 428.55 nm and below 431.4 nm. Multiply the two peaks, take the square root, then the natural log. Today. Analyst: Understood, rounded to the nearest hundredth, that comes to 3.72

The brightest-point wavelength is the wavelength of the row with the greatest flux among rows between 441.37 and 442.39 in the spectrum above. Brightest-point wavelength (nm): 442.337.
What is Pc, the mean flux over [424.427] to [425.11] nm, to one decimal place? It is 41.4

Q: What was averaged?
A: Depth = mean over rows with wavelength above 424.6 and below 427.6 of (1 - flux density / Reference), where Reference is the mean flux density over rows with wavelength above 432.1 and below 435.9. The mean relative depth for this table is -0.09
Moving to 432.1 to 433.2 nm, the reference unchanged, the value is 0.01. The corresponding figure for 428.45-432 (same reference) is 0.05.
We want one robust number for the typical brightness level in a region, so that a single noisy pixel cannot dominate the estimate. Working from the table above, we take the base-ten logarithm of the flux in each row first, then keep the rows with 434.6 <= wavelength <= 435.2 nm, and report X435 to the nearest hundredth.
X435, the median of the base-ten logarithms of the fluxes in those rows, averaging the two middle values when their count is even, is 1.55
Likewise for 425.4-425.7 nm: 1.60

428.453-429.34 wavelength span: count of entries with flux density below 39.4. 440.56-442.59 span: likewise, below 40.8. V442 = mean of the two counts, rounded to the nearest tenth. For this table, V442 13.0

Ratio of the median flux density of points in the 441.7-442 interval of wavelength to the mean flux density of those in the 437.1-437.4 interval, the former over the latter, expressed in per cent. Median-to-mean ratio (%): 88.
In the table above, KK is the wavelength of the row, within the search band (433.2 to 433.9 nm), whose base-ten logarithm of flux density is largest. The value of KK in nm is 433.364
